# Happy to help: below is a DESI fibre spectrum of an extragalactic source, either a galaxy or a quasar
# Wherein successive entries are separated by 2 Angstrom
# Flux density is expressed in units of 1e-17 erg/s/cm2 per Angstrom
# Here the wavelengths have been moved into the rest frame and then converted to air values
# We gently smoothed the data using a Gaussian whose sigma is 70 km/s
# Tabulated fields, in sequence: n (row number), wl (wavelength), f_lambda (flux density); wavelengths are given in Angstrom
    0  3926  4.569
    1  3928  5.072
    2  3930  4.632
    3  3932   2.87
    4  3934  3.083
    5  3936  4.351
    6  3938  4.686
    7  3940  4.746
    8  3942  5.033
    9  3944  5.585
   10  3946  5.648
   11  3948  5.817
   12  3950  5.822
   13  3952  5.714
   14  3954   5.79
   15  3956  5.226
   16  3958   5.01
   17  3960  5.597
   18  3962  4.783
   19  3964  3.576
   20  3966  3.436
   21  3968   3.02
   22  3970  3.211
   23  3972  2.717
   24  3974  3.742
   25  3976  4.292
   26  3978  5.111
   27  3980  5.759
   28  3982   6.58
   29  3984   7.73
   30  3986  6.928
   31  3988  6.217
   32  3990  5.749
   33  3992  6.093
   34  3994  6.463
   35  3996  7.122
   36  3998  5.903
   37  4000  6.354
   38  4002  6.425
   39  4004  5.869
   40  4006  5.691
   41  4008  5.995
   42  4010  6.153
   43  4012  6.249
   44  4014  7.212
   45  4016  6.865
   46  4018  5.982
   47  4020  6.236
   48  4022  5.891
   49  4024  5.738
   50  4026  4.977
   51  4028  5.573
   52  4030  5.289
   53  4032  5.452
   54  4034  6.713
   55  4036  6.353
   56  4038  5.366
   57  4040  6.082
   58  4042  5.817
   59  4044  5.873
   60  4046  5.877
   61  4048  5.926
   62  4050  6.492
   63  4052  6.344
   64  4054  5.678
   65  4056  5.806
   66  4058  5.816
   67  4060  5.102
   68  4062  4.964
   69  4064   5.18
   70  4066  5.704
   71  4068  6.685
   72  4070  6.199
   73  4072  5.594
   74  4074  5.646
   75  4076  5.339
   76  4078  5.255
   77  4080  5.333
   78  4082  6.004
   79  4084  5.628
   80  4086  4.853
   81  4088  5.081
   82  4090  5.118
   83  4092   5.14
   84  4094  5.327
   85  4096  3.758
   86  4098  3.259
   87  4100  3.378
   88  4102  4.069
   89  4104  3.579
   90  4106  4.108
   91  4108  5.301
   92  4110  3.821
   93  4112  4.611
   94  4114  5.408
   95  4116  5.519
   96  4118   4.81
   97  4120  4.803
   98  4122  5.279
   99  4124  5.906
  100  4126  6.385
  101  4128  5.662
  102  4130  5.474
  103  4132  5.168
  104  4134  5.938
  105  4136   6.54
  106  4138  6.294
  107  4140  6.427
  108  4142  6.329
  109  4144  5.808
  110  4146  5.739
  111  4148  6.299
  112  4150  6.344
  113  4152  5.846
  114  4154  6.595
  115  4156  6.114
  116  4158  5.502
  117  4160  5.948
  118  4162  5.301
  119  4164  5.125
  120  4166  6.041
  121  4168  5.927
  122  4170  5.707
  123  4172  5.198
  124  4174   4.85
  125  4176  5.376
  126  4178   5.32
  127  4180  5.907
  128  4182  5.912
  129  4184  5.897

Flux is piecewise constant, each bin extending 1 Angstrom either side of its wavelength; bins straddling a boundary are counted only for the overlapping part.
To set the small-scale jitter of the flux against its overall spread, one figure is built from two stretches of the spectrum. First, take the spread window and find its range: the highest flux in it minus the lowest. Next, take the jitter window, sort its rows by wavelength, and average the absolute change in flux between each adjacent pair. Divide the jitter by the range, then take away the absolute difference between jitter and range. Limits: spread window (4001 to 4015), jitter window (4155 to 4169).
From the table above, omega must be -0.72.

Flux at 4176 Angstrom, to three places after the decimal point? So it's 5.376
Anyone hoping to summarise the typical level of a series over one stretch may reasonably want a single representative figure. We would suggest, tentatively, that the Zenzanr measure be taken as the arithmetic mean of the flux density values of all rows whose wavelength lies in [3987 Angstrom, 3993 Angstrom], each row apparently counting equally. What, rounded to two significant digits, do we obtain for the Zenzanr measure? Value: 6.0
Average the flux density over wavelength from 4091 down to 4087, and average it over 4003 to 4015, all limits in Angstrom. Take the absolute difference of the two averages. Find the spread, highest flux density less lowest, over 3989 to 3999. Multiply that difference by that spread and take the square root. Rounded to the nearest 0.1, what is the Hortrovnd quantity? 1.2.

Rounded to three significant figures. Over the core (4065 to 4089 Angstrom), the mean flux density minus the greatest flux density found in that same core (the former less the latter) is -1.07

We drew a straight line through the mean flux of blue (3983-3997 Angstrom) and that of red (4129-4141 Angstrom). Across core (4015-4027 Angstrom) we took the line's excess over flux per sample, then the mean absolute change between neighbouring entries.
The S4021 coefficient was 0.474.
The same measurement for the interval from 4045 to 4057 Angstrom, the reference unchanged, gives 0.313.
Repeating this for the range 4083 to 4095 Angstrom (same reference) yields 0.255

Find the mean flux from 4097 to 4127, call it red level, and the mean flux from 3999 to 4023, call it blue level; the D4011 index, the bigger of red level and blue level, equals 6.24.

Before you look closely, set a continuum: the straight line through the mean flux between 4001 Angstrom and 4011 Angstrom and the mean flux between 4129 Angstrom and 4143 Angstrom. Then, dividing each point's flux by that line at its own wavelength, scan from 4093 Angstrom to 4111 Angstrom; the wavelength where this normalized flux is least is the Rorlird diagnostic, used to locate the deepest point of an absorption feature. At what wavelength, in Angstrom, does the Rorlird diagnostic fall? 4098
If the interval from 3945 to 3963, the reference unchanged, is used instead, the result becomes 3962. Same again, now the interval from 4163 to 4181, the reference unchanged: 4174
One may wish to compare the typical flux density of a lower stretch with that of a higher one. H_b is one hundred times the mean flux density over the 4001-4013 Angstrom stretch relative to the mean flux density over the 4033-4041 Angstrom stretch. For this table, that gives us 99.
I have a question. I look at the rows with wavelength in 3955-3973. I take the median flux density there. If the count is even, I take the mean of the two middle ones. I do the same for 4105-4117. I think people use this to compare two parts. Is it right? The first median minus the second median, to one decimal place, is -1.4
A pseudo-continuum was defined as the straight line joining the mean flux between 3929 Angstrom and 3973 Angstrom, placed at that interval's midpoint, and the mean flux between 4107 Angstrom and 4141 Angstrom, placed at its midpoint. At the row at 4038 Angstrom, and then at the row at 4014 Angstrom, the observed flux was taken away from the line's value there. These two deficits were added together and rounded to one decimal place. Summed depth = -2.6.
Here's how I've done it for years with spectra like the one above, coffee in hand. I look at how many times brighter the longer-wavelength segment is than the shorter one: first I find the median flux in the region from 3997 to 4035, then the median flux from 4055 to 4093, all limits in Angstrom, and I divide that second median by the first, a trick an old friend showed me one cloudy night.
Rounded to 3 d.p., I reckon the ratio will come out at 0.893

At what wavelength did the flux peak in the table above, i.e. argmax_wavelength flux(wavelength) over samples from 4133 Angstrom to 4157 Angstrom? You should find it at 4154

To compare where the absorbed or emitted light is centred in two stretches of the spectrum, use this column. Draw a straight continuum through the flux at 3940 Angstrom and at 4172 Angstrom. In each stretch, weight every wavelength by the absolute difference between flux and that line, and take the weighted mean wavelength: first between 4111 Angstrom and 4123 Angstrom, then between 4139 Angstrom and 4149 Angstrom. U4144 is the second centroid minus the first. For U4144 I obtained 27.5 Angstrom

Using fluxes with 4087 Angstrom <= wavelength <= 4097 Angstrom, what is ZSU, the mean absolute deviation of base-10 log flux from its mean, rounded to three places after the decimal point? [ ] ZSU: 0.044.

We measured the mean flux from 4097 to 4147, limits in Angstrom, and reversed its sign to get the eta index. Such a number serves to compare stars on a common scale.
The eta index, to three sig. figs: -5.18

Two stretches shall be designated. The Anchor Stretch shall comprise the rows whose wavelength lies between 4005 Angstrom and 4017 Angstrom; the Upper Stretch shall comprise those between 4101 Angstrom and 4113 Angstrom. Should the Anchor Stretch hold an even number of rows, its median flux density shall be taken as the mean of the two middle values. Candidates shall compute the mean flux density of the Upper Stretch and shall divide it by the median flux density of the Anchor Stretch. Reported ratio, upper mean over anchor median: 0.69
